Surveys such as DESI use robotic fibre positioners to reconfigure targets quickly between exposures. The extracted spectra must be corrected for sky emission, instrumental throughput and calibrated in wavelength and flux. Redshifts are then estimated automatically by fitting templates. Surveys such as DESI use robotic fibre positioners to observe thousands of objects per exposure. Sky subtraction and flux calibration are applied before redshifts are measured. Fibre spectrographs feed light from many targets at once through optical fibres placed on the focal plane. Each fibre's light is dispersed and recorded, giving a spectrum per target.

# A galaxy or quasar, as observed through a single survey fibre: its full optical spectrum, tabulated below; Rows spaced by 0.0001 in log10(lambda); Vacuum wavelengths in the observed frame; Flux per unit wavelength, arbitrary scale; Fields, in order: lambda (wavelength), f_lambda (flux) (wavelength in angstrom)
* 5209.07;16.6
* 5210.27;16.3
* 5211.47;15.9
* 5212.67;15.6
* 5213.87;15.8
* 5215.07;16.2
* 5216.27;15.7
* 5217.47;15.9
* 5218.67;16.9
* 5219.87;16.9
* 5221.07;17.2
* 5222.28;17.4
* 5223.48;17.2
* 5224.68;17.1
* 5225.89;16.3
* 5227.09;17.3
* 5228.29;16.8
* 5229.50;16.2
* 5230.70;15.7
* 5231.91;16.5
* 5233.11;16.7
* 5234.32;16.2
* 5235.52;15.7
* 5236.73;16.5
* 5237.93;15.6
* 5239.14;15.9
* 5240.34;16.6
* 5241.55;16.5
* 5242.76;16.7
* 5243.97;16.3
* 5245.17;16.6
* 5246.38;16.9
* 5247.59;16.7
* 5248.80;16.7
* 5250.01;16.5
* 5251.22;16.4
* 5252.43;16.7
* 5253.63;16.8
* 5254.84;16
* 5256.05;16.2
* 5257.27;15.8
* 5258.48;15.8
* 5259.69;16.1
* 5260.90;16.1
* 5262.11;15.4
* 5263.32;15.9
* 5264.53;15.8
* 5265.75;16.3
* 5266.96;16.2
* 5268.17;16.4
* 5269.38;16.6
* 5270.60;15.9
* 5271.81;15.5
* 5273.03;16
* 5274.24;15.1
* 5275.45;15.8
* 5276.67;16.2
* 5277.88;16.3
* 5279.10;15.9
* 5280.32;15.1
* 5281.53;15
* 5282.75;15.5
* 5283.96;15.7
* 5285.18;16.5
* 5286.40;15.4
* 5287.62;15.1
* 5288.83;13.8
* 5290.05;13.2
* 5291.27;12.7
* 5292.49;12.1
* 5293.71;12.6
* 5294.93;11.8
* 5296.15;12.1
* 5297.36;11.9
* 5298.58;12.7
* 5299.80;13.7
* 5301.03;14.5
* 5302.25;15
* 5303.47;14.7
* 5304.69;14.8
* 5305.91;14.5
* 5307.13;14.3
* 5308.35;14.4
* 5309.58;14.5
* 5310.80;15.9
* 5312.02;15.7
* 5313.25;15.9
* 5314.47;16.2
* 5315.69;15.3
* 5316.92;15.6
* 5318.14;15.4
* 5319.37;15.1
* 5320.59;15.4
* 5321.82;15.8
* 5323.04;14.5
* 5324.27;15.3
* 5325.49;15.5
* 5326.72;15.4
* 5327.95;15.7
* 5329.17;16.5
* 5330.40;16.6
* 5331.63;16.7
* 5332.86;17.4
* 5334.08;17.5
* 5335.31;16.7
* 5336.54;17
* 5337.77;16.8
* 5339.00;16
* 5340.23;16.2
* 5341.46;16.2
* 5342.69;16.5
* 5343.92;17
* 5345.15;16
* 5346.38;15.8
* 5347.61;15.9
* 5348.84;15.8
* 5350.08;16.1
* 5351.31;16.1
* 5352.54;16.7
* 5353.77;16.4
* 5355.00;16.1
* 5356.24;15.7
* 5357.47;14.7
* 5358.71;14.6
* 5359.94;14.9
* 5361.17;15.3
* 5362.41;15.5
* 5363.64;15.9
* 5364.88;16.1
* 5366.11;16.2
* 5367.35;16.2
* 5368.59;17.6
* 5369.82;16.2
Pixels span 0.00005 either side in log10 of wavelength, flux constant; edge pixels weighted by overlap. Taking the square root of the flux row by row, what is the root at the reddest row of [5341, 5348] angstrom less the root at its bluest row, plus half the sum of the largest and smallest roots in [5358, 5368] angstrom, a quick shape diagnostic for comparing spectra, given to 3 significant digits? 3.89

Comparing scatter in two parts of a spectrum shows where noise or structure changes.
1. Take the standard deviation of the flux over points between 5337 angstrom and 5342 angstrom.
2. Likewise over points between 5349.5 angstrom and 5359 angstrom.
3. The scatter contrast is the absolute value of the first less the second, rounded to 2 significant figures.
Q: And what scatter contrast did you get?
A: 0.42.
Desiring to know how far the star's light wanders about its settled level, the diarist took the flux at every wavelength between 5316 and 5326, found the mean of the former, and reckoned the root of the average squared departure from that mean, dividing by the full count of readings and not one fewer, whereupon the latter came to 0.37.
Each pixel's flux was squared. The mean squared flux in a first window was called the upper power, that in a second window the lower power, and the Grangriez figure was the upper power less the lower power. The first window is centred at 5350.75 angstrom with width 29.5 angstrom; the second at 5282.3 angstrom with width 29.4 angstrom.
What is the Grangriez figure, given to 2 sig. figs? 33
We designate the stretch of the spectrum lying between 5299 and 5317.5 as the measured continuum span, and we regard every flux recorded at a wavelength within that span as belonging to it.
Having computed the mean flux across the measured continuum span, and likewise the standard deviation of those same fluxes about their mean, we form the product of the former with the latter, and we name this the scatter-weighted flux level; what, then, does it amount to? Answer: 11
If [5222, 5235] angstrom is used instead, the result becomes 9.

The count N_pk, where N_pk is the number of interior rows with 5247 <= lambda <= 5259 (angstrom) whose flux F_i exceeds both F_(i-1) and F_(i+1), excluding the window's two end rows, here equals 2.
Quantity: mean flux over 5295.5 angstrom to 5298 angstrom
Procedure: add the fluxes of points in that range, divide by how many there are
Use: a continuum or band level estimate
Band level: 12.0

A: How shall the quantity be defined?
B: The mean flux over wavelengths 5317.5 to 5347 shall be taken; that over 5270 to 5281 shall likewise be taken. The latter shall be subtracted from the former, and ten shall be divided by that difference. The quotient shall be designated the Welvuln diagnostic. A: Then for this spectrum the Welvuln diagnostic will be 27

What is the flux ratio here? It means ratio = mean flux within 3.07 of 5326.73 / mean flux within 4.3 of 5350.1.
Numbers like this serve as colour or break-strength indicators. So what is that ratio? 0.97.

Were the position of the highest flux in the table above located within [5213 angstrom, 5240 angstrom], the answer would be 5222.28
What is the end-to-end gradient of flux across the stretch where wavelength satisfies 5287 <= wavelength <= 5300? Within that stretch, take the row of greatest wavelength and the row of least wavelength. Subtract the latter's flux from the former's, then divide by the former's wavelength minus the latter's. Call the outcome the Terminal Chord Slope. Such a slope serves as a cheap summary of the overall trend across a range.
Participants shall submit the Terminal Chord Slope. -0.11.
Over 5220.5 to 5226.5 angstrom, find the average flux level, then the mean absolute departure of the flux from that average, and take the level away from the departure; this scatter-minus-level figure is -16.7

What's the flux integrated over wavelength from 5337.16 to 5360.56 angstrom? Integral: 374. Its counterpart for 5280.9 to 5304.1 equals 322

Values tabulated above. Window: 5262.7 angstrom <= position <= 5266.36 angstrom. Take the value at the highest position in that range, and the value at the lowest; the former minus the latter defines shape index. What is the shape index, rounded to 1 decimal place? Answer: 0.4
